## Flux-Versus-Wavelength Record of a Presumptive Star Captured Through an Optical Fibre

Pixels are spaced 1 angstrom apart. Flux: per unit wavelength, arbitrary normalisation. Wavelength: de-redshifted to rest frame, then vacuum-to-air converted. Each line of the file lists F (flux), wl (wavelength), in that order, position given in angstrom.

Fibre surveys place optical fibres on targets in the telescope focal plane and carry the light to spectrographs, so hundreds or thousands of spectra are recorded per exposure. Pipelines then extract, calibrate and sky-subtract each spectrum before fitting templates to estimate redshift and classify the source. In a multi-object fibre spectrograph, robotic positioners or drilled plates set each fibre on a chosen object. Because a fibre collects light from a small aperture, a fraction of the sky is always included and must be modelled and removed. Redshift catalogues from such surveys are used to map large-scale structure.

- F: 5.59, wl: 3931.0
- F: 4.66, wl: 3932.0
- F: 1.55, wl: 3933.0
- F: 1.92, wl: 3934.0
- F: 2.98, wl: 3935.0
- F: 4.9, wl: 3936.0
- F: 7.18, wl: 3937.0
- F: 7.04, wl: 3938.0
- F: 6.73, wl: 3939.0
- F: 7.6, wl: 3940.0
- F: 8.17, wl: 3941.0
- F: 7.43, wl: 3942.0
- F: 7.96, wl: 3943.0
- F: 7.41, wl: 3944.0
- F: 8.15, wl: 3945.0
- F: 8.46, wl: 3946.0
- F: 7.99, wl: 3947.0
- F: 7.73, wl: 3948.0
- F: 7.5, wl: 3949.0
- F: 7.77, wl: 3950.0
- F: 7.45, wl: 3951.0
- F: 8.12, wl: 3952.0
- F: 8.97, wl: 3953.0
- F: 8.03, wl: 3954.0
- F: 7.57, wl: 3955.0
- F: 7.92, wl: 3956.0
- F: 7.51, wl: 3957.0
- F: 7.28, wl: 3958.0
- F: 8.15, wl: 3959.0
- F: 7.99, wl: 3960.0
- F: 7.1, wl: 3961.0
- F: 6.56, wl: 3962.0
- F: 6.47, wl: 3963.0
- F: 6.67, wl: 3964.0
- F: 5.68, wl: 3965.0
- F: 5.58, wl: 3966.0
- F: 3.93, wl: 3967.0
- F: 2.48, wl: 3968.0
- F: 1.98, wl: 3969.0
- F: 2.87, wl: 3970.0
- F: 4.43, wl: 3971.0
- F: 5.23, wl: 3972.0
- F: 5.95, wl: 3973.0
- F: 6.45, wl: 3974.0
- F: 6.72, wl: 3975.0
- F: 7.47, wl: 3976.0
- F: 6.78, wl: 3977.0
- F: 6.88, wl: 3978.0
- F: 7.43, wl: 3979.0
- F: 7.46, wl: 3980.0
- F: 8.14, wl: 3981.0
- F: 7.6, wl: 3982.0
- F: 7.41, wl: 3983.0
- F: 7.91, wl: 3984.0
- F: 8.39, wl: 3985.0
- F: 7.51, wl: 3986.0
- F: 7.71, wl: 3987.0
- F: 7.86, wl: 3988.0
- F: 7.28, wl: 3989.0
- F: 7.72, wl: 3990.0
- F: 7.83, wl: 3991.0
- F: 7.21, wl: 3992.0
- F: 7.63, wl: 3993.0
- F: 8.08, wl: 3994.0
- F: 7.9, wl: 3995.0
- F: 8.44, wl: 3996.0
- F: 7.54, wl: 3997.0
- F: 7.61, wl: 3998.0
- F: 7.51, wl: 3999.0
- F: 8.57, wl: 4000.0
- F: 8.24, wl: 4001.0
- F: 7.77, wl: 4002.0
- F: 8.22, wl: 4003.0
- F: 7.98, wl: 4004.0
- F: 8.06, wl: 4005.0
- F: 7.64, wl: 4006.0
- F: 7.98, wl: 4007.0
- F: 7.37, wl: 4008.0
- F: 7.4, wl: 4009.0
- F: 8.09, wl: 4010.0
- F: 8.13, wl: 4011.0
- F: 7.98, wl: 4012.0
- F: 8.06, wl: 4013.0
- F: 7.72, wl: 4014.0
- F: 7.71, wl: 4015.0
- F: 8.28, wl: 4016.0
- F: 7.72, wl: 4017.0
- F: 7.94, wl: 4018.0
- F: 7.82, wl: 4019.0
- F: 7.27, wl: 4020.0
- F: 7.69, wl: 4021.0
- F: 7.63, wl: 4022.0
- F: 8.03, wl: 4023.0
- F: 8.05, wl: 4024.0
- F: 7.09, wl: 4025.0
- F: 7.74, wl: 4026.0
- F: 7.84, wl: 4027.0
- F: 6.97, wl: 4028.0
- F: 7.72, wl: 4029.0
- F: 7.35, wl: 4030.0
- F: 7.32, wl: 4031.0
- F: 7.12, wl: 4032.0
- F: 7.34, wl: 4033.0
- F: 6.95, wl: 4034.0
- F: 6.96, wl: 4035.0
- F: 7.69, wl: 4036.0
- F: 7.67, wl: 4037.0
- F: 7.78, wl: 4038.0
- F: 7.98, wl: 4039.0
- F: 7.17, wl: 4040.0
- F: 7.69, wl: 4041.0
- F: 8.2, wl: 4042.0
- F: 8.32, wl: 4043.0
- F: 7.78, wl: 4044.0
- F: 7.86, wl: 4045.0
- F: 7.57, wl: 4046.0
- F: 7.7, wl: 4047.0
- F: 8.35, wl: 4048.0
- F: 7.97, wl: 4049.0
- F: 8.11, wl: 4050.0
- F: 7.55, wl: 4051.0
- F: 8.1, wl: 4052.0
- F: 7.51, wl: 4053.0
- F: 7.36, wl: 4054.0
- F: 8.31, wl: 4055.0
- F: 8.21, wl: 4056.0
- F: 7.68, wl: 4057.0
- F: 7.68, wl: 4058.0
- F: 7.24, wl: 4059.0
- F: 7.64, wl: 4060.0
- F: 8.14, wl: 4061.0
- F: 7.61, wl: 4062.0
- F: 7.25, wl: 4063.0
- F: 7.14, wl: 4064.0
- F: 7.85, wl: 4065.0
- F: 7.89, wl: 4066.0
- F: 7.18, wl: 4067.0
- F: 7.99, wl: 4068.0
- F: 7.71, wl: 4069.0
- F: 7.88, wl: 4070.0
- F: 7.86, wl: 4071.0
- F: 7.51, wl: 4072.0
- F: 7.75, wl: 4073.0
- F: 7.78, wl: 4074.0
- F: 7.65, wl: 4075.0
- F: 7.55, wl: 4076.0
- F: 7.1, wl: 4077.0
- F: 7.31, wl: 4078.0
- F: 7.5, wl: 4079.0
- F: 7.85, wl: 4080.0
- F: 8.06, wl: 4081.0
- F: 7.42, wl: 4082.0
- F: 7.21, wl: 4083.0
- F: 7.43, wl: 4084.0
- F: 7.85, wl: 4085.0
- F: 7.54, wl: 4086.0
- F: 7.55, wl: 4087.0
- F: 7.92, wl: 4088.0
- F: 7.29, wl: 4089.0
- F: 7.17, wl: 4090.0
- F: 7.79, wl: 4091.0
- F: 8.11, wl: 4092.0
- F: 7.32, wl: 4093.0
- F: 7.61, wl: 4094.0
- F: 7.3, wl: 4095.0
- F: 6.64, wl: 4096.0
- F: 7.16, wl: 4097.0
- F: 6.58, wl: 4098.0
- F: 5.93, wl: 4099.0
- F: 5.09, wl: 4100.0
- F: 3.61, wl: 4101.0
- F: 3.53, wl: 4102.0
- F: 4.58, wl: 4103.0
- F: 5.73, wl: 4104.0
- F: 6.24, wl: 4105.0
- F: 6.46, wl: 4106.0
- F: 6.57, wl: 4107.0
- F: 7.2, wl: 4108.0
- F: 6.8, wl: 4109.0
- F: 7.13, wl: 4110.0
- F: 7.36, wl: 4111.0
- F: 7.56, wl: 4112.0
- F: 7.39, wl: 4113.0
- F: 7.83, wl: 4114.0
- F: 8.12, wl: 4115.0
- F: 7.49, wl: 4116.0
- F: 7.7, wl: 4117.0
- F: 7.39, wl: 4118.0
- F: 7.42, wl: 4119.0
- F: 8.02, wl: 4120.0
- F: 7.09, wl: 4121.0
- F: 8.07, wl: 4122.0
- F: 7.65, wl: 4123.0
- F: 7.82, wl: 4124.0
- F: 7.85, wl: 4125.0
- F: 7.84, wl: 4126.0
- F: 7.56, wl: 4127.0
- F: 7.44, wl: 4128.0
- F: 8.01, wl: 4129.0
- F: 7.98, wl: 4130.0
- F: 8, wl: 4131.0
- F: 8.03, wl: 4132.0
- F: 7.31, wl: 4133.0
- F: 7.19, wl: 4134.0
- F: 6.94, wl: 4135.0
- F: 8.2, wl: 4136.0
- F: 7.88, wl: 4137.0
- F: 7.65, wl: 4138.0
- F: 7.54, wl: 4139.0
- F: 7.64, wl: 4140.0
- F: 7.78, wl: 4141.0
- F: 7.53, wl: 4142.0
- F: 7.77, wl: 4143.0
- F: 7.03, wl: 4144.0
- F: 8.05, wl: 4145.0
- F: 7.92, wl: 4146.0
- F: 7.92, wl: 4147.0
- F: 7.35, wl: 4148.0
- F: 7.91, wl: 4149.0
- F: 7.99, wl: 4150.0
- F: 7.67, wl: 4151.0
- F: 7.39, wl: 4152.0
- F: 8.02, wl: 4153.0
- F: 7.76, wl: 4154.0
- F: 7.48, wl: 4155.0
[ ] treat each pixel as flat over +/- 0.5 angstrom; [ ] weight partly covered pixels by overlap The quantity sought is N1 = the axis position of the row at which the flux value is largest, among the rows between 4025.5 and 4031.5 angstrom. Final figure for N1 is 4027.0 angstrom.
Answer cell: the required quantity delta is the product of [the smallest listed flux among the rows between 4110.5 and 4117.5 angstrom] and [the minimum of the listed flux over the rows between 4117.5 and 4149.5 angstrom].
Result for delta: 51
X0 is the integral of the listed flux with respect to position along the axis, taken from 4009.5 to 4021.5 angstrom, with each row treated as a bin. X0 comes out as 94.4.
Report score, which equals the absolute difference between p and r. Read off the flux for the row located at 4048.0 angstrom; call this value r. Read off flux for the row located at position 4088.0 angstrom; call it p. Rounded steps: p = 7.92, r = 8.35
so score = 0.4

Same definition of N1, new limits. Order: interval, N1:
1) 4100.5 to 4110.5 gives 4108.0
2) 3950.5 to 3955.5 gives 3953.0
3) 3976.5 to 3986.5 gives 3985.0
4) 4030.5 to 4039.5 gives 4039.0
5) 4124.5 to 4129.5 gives 4129.0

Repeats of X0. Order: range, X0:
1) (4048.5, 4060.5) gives 93.4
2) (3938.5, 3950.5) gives 92.9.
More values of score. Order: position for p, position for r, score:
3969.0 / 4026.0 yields 5.8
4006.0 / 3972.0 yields 2.4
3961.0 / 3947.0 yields 0.9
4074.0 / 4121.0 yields 0.7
